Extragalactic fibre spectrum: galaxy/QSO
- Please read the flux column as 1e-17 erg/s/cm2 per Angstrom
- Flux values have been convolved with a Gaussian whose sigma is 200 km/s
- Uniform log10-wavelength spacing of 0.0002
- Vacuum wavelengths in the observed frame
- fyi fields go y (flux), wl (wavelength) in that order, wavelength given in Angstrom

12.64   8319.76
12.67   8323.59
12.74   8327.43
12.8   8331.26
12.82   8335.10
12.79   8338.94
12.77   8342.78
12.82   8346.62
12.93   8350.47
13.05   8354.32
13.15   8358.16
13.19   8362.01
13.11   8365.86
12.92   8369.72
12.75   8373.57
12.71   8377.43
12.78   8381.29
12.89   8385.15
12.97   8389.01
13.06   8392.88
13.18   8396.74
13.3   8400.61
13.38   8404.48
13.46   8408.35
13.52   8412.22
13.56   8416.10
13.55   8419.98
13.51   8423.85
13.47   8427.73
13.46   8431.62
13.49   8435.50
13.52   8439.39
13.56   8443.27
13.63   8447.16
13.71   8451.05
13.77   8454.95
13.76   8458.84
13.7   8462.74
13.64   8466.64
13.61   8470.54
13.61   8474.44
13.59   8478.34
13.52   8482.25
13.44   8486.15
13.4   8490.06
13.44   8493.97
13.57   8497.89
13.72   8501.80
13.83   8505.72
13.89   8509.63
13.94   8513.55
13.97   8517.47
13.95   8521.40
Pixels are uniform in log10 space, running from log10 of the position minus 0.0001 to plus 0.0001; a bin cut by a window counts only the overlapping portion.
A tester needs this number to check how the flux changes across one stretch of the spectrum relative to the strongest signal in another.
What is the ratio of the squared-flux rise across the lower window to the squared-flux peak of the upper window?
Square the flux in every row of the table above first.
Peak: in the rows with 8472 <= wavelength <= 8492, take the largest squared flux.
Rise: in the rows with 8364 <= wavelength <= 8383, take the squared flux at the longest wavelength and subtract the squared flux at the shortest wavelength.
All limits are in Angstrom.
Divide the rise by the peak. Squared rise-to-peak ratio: -0.046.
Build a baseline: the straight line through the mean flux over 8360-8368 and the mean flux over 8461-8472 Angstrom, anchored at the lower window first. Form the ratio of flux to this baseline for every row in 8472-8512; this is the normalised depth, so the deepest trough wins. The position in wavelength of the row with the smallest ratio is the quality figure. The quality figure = 8490.06 Angstrom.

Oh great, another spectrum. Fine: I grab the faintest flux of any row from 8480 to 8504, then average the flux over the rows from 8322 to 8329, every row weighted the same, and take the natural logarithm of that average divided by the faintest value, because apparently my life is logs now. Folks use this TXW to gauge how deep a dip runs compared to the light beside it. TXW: -0.05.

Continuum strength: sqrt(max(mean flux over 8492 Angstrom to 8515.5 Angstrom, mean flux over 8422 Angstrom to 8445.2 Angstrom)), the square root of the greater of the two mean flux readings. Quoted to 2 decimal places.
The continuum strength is 3.71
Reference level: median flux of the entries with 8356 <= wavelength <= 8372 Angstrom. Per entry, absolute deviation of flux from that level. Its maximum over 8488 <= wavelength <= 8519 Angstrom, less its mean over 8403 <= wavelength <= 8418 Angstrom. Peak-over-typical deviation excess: 0.49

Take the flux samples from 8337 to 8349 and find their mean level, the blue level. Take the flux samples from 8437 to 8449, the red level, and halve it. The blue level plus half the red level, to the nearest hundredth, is 19.58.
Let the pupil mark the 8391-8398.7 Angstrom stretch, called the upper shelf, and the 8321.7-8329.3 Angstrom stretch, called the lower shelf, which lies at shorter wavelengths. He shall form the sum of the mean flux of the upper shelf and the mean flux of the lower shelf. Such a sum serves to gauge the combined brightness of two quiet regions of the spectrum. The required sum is 25.8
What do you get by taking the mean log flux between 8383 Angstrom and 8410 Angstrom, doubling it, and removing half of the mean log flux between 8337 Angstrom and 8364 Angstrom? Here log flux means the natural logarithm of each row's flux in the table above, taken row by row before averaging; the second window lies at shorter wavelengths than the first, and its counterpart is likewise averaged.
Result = 3.88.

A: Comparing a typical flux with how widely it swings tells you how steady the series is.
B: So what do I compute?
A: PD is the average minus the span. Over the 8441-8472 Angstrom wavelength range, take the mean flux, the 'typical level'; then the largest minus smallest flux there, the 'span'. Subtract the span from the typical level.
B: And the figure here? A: 13.5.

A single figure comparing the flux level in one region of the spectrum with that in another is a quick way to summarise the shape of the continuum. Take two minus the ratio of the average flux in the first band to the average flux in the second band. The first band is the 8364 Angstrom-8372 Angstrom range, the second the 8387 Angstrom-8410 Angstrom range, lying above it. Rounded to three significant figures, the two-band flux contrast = 1.02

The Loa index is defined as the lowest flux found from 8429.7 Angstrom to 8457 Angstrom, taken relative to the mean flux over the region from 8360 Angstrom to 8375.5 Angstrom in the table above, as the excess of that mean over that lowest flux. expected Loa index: -0.47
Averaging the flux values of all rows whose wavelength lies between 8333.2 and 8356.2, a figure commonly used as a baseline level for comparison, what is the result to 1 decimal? 12.9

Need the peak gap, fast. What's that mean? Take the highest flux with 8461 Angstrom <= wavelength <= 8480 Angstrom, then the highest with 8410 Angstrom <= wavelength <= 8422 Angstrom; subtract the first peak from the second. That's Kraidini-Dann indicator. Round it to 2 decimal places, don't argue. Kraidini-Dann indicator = -0.14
